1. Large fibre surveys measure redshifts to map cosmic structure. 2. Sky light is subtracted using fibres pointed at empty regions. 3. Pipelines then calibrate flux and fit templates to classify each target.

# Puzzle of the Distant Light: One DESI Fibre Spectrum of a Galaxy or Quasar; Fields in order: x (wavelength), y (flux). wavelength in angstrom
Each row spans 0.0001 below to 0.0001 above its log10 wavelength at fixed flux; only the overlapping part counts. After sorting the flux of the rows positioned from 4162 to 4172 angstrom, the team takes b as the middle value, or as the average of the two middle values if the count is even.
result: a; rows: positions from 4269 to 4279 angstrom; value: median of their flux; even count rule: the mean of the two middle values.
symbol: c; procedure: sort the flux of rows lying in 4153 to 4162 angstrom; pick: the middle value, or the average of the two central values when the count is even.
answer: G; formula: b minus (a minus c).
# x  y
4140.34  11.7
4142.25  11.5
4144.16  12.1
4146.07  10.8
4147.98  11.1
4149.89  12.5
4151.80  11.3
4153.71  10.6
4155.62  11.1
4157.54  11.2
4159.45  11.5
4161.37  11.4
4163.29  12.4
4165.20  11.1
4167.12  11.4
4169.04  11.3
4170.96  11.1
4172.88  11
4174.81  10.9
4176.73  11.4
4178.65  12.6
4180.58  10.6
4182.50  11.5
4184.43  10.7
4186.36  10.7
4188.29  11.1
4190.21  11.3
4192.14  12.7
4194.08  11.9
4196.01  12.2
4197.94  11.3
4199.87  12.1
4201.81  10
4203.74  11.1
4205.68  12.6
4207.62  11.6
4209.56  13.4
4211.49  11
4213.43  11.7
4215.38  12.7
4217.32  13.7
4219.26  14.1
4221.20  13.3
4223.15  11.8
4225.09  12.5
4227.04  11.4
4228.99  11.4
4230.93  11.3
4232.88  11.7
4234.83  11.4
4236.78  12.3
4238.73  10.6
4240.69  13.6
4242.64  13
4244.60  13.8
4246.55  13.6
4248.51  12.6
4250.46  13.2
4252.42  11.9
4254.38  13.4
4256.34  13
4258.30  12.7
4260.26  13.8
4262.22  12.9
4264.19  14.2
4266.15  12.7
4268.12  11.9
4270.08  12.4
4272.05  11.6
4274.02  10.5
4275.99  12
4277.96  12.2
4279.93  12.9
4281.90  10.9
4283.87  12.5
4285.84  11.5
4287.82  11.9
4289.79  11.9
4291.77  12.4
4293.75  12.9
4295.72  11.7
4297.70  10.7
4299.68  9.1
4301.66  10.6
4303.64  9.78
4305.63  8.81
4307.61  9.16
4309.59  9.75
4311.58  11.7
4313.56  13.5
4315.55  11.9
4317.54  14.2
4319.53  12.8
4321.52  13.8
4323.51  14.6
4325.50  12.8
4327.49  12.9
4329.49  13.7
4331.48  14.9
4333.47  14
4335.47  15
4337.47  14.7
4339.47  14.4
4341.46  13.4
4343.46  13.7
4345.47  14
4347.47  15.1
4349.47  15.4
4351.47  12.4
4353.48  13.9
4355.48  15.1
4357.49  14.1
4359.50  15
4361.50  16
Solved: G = 10.5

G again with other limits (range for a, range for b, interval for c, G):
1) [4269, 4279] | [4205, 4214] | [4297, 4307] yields 9.5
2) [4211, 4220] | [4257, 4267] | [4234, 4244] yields 12.5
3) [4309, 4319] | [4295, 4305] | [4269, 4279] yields 10.7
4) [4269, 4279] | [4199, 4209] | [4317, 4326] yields 13.4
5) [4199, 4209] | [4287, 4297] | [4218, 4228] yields 12.8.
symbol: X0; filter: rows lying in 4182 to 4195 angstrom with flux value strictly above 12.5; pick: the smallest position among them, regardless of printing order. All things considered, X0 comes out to 4192.14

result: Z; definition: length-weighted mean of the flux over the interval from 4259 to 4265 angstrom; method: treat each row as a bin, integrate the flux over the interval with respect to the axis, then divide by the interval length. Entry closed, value 13.6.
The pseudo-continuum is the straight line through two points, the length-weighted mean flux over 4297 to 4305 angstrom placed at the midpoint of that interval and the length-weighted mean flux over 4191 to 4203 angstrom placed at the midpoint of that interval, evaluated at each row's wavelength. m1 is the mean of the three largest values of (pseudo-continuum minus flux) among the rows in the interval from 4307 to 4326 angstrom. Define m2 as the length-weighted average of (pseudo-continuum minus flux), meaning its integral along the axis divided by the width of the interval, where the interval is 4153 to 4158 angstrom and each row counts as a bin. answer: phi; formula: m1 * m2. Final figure -0.5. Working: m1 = -0.4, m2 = 1.4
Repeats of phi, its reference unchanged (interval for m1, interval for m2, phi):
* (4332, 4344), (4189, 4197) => 1.1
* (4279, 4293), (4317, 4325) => 5.0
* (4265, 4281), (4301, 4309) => -0.3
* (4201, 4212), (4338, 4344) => -3.9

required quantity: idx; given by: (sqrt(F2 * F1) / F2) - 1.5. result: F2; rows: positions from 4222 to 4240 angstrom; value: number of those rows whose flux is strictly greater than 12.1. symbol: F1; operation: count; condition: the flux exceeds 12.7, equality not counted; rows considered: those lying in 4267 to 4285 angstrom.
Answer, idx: -0.8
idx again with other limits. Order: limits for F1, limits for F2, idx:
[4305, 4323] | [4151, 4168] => 0.5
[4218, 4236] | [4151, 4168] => -0.1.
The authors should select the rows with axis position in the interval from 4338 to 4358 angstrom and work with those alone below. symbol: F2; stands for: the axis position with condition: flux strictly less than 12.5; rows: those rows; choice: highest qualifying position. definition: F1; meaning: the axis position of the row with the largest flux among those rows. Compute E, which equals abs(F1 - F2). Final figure 2.0 angstrom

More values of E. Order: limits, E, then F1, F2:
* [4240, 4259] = 7.8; 4244.60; 4252.42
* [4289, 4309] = 13.9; 4293.75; 4307.61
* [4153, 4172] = 7.7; 4163.29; 4170.96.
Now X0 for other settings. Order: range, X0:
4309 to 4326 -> 4313.56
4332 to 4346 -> 4333.47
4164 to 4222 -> 4178.65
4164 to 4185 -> 4178.65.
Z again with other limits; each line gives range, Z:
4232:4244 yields 12.1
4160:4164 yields 11.8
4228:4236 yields 11.5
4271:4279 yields 11.6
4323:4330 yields 13.4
